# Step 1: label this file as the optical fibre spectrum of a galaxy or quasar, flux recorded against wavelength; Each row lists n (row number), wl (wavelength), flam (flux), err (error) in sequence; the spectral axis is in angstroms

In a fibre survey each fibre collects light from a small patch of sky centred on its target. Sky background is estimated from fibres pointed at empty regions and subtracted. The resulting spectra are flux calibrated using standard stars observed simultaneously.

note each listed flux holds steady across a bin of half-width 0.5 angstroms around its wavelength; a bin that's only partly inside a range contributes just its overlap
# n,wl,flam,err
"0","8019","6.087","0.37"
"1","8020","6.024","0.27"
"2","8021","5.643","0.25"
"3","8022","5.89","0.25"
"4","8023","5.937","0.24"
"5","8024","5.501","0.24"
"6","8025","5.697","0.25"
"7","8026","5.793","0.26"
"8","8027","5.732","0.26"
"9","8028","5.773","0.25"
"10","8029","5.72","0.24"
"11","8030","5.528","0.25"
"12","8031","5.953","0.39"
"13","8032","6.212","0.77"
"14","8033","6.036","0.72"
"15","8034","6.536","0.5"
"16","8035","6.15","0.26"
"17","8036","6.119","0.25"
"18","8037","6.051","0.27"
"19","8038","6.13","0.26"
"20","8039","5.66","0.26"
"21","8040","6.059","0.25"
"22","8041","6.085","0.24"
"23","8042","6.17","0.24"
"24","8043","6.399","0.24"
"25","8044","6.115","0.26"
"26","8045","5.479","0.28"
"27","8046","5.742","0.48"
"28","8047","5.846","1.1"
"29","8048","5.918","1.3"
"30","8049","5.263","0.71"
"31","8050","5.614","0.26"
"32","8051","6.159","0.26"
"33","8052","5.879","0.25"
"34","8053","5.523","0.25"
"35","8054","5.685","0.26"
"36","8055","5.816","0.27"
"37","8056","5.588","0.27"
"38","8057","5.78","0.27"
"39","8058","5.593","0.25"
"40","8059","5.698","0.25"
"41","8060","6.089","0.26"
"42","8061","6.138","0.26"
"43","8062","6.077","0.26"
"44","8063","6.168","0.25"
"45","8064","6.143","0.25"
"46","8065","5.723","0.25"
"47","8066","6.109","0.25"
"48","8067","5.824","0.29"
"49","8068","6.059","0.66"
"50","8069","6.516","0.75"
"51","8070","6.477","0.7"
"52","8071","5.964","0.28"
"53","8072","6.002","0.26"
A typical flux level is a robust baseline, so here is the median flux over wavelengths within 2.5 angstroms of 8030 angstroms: 5.77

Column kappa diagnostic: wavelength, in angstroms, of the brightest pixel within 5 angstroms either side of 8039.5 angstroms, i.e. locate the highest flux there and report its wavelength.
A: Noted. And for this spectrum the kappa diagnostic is 8043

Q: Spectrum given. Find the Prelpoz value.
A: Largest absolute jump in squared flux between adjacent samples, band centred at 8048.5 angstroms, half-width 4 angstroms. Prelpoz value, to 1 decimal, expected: 7.3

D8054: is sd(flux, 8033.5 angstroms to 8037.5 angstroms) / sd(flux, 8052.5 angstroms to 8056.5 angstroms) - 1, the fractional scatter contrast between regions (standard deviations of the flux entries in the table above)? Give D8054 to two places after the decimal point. 0.72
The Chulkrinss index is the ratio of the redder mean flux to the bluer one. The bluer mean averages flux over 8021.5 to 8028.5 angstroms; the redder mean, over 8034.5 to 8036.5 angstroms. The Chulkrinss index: 1.06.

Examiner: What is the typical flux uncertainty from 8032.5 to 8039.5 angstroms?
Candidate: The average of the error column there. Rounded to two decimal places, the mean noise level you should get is 0.36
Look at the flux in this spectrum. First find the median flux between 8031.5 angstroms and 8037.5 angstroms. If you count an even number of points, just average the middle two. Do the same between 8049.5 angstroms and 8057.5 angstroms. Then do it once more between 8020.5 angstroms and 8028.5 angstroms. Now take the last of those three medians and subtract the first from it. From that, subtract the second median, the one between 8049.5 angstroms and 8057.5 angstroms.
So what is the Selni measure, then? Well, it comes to -6.1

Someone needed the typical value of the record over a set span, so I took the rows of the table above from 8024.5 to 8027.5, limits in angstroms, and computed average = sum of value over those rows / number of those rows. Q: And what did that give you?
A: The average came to 5.7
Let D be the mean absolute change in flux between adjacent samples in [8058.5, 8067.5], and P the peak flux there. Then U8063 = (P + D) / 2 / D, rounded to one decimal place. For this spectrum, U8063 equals 14.9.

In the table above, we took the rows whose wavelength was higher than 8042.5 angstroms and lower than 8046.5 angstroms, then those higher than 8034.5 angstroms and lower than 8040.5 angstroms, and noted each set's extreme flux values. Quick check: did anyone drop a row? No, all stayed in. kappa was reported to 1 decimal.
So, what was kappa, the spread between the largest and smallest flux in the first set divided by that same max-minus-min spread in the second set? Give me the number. 1.9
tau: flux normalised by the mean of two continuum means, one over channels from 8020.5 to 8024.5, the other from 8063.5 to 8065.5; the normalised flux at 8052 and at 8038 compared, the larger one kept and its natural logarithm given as 0.049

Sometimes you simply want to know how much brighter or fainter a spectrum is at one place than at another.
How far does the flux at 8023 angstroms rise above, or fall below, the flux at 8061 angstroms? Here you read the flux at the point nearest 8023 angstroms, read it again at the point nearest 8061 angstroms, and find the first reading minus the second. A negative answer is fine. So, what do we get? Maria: -0.2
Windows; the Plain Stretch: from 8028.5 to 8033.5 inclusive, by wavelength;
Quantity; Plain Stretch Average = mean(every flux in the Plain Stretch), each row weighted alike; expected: 5.89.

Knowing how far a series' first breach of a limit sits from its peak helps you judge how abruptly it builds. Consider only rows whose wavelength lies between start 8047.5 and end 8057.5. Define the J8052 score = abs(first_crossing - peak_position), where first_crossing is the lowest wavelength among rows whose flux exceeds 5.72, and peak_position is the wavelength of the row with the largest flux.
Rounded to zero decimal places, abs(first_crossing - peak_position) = 3 angstroms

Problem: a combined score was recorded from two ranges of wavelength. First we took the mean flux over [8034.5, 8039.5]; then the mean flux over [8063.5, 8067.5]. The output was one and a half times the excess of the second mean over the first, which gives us -0.1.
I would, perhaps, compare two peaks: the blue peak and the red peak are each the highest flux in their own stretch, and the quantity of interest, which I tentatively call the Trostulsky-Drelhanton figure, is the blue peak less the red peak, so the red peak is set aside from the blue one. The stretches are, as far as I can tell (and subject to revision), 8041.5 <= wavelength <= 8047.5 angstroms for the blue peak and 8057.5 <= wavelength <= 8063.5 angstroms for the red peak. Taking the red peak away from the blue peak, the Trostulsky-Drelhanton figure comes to 0.2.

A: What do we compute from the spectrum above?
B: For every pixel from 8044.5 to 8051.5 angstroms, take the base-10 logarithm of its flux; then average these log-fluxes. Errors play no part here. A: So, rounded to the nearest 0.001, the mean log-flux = 0.757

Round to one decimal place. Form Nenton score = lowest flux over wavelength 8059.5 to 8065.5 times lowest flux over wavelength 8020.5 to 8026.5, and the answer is 31.5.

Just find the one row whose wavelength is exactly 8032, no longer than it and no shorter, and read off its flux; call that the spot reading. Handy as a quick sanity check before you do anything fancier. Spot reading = 6.212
